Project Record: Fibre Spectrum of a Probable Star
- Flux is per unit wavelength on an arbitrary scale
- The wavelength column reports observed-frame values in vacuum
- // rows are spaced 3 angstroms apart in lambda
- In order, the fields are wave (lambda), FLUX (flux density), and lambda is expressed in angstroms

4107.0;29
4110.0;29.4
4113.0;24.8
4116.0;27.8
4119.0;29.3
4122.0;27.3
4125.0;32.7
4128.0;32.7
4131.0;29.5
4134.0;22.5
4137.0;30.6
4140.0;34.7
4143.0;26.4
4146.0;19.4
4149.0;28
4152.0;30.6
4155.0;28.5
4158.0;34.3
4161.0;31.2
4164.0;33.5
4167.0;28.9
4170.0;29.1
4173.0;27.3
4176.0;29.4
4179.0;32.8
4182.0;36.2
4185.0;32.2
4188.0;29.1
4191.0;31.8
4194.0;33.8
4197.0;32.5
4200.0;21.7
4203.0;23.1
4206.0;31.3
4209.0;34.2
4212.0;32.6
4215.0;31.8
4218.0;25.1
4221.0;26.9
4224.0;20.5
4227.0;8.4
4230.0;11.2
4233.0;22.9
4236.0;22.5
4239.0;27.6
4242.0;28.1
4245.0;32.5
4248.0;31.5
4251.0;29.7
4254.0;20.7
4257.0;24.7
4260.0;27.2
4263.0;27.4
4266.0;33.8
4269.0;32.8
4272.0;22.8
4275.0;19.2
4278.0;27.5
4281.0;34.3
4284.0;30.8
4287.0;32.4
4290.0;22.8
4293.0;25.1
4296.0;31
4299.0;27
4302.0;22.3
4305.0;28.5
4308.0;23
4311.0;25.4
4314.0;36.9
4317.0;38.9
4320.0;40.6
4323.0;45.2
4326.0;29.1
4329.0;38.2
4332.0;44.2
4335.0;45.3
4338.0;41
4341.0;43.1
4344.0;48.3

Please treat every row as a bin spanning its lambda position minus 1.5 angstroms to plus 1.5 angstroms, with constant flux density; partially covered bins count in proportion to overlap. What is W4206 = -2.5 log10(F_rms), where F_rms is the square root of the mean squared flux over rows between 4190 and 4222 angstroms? -3.69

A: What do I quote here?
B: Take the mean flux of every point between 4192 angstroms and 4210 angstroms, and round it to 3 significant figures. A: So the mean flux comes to 29.4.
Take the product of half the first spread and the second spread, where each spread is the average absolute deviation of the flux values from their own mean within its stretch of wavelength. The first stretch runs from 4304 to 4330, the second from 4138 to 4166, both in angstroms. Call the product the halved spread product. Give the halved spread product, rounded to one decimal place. 12.0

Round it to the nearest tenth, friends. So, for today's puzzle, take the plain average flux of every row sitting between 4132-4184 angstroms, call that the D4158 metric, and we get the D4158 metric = 29.6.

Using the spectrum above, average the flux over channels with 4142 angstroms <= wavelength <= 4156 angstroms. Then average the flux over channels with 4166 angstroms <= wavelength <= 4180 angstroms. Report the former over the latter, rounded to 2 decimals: 0.90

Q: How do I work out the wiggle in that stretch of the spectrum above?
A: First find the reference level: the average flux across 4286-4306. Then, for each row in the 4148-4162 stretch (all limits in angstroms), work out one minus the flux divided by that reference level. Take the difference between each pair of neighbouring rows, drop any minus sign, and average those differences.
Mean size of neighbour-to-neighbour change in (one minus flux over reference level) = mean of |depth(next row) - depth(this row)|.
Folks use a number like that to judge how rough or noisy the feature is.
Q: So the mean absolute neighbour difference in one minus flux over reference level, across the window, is 0.13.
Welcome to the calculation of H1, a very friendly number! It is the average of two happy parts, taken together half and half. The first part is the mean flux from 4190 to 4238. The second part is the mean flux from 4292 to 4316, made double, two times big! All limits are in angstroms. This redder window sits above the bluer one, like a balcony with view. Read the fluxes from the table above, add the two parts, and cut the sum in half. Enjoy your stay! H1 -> 40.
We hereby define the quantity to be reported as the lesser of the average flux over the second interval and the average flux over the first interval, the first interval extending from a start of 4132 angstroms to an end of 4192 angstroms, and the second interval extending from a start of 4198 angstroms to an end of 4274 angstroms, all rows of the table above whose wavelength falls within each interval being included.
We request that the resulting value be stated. 26.0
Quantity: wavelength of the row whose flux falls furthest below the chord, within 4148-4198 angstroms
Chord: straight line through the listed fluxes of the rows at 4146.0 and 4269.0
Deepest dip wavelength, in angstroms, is 4173.0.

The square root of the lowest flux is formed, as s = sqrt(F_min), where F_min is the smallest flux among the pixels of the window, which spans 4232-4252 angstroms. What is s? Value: 4.7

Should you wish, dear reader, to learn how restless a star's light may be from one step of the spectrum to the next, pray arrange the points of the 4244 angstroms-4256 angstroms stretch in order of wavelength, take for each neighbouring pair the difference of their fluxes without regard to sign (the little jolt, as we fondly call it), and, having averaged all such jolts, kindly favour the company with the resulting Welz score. 3.9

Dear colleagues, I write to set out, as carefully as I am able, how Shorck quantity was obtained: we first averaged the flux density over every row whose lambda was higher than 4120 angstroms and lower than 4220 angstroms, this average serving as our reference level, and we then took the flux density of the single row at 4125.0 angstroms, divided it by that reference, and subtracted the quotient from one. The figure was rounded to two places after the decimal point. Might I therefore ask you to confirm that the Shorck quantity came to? -0.10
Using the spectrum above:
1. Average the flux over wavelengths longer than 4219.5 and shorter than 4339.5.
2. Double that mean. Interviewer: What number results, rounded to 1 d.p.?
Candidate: 58.0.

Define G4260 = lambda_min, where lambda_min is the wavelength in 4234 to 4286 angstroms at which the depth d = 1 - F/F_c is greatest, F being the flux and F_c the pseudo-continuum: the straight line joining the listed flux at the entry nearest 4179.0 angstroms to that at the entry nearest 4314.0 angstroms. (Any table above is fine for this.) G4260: 4275.0 angstroms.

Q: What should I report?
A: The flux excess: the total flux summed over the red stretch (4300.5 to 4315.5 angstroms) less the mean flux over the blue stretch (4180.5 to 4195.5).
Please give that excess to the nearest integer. 103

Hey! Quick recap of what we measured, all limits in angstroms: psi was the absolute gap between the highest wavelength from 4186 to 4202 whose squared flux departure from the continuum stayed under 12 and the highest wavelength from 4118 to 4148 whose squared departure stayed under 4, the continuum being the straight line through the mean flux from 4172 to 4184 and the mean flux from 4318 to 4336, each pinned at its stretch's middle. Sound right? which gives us 60 angstroms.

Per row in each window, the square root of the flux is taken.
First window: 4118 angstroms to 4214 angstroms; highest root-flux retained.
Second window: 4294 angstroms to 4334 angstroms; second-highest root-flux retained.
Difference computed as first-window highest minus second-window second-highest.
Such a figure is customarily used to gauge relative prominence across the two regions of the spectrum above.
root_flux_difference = -0.6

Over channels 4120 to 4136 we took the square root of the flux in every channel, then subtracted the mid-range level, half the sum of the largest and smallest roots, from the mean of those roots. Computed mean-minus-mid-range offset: 0.14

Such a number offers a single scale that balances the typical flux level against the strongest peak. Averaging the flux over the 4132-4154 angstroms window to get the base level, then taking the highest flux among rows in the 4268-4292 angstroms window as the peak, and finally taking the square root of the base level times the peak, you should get 30.7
